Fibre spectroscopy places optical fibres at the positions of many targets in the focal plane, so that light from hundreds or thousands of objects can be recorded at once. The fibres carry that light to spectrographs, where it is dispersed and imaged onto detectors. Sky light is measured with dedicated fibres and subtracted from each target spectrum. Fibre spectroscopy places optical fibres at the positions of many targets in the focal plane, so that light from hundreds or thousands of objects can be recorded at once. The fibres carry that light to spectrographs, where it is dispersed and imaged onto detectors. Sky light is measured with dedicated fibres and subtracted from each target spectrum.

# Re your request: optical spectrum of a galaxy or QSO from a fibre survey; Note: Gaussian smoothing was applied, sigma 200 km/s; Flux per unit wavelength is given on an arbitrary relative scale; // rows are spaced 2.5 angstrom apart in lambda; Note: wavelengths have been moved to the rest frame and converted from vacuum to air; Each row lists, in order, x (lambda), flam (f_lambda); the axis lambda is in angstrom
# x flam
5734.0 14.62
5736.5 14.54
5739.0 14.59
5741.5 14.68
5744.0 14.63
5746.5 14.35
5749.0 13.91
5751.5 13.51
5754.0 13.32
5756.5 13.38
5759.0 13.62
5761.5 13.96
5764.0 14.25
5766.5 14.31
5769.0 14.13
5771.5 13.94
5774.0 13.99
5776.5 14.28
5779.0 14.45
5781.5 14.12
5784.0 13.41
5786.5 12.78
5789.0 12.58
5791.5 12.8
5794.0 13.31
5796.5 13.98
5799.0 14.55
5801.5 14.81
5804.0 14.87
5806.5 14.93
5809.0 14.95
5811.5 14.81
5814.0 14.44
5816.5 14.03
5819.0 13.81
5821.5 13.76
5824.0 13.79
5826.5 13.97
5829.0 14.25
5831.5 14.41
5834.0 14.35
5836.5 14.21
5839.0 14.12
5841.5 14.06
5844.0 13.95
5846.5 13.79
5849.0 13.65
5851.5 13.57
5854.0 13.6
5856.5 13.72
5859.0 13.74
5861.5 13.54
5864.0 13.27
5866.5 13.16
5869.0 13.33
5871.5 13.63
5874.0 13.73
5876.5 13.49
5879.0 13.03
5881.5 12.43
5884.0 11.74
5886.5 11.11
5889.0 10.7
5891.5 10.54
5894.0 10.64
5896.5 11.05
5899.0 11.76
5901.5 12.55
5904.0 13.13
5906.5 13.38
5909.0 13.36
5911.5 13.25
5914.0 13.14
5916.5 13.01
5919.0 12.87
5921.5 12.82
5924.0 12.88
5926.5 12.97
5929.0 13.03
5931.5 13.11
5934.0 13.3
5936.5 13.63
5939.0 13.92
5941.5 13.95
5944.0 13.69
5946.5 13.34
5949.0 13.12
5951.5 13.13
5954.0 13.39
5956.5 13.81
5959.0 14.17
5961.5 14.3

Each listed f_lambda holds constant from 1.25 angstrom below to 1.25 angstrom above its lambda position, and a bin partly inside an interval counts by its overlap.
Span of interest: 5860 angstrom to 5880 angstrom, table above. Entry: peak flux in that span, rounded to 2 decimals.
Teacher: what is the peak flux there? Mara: 13.73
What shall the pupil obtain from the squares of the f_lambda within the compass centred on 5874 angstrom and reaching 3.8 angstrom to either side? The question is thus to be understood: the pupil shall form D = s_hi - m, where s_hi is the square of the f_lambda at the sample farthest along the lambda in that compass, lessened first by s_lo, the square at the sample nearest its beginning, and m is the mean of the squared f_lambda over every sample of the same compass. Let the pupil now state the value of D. -189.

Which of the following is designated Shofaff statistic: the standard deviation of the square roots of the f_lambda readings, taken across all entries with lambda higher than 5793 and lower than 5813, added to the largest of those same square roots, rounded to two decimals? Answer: 3.94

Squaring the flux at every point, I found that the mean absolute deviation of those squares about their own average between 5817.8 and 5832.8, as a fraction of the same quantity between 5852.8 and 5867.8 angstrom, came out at 1.2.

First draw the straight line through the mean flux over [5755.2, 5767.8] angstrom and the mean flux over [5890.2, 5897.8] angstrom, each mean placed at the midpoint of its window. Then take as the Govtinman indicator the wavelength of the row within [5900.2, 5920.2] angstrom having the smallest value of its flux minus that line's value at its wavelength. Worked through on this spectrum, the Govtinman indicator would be 5901.5 angstrom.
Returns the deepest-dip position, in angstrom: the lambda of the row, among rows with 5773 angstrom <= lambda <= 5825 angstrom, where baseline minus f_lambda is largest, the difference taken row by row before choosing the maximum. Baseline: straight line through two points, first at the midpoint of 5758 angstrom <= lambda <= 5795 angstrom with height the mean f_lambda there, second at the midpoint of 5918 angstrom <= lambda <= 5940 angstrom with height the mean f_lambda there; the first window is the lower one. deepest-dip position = 5789.0 angstrom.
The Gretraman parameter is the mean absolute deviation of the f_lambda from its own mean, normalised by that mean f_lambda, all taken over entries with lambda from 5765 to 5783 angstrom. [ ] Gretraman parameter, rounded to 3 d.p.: 0.010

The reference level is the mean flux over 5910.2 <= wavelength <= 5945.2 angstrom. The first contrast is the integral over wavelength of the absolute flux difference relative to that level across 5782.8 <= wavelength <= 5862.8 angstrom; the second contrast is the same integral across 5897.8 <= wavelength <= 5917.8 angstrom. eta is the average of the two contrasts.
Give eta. 36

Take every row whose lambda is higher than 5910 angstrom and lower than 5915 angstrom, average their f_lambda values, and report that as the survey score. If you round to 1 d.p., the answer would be 13.2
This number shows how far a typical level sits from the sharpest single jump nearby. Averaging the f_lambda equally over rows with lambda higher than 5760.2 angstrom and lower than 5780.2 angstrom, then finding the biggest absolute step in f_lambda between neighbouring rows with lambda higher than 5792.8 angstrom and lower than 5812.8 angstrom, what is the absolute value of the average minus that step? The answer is 13.5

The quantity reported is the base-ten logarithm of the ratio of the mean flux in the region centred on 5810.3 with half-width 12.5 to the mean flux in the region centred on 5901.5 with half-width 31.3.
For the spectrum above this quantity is 0.063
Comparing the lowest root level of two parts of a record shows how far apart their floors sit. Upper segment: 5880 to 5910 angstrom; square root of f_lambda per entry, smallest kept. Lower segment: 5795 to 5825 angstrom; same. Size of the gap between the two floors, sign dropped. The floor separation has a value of 0.46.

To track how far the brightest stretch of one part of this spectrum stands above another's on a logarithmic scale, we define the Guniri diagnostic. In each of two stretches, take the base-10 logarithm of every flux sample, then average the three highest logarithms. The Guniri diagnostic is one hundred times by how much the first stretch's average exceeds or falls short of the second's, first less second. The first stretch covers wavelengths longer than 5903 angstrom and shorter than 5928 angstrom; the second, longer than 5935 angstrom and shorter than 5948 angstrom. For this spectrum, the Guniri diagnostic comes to -1.7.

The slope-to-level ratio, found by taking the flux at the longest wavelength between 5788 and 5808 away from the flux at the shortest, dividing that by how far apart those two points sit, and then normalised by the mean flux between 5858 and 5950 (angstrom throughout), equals 0.0105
